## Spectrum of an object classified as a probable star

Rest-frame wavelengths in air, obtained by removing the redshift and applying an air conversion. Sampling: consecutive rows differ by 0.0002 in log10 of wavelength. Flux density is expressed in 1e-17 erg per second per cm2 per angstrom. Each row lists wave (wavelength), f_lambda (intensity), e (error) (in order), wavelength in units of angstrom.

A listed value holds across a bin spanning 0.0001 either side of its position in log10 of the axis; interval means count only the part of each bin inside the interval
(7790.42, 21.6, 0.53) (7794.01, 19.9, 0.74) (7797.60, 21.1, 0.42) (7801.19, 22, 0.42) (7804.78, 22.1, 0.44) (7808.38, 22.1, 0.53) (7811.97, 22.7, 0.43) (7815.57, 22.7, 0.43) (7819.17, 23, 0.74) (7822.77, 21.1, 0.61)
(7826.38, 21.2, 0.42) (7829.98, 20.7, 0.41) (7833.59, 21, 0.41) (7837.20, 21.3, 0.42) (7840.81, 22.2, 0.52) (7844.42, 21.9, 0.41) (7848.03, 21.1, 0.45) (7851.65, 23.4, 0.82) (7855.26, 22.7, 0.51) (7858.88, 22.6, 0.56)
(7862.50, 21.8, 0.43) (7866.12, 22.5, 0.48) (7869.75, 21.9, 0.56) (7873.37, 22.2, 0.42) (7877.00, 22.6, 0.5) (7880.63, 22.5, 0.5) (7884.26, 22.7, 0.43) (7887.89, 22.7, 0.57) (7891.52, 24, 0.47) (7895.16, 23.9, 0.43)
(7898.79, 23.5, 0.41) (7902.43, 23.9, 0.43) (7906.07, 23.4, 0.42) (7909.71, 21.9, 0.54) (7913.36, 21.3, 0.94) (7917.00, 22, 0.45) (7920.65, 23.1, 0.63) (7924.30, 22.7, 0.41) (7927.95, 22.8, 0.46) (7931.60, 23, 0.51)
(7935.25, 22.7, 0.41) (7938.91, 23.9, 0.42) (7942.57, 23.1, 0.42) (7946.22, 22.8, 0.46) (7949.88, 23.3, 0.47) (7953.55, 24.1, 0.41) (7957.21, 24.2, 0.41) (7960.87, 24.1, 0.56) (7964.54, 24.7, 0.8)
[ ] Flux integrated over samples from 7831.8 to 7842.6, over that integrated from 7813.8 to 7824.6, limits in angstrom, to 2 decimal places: 0.97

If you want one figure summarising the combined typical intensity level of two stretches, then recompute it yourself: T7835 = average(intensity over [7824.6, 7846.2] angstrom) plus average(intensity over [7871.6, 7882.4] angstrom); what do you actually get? 43.8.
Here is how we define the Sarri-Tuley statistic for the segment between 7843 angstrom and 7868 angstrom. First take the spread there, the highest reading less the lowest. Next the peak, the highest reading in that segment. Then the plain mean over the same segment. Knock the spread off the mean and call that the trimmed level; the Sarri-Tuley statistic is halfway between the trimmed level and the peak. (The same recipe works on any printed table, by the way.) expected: 21.7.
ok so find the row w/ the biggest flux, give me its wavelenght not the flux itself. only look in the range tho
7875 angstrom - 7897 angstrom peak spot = 7891.52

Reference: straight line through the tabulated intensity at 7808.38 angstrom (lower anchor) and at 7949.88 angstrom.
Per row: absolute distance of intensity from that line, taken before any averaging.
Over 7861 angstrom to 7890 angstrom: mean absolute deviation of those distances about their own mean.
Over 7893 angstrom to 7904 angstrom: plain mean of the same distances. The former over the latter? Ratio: 0.28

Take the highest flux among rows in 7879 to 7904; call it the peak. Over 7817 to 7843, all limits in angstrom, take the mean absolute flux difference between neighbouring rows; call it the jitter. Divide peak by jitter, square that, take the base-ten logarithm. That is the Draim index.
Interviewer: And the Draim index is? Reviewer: 3.11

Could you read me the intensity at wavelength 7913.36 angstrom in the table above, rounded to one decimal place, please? 21.3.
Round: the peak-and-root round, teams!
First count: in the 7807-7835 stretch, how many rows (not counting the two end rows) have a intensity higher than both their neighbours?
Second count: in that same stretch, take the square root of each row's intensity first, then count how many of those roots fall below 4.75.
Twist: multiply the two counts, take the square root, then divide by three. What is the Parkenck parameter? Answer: 1.05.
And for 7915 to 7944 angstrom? 0.58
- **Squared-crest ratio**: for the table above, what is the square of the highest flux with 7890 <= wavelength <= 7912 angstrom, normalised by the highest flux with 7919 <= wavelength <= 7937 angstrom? 24.9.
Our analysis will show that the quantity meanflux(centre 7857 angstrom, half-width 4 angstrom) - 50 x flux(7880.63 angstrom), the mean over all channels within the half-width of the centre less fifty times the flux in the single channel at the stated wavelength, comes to -1102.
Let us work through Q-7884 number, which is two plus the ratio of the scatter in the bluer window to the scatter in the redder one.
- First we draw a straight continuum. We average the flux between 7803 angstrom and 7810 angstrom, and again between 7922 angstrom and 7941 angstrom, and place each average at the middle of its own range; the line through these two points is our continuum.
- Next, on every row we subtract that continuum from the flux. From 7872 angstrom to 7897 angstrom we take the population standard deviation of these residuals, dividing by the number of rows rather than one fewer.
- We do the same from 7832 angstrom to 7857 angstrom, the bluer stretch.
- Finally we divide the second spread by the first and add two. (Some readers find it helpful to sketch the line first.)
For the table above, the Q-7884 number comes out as 3.3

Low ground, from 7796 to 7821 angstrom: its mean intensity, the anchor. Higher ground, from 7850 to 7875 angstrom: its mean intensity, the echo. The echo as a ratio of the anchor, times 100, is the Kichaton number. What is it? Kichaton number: 101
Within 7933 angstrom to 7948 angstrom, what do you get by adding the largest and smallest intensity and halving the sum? 23.3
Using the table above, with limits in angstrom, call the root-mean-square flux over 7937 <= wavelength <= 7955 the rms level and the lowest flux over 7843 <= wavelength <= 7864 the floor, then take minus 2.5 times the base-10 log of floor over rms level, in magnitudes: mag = 0.114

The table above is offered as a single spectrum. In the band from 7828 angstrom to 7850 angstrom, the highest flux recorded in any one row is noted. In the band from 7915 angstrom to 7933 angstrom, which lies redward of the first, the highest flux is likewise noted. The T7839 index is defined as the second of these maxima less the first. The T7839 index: 0.90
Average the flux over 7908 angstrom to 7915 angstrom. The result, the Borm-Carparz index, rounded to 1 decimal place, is 21.6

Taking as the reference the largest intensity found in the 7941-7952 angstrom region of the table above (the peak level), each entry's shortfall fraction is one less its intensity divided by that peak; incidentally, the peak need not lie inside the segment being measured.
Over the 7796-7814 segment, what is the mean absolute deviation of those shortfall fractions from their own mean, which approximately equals 0.015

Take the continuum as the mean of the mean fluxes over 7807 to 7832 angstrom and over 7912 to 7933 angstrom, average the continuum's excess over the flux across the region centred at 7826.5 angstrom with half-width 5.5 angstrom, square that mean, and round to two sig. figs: 1.5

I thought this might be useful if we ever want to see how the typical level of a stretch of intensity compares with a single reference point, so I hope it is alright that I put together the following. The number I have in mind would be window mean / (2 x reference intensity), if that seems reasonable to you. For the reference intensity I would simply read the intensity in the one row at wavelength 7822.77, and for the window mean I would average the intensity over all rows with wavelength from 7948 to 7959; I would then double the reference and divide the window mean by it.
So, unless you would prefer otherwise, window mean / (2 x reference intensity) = 0.57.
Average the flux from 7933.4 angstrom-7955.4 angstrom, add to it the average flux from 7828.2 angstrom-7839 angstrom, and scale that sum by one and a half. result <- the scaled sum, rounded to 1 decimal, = 66.5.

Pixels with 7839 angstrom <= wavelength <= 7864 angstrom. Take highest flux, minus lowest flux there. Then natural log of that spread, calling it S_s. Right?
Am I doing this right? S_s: 0.8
